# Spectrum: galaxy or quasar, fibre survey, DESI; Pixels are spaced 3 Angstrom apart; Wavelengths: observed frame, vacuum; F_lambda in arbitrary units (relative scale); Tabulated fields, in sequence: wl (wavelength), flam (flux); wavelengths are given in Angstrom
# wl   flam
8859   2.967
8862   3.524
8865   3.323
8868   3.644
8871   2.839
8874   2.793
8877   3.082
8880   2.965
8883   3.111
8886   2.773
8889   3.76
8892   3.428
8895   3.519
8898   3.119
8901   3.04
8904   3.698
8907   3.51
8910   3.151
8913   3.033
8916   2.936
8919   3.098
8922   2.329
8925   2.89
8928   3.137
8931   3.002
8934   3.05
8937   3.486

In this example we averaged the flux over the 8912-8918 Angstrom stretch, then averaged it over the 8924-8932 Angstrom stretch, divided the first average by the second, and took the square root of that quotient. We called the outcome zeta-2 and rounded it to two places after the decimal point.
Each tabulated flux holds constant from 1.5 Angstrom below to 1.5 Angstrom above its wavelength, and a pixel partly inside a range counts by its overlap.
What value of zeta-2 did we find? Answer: 1.00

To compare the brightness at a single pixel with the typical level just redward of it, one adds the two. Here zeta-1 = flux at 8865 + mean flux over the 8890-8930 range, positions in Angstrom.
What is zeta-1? 6.5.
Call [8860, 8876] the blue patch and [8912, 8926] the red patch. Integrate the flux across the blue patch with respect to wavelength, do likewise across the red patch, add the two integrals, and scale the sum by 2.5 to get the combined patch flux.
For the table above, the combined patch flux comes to 228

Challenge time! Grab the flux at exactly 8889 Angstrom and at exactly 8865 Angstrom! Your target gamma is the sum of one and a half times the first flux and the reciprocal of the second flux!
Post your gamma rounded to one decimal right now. 5.9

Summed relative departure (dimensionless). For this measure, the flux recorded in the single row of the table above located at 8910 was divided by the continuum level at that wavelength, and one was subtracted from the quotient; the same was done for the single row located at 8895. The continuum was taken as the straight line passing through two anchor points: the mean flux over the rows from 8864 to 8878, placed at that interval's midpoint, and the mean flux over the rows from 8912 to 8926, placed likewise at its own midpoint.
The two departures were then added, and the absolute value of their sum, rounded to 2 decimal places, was 0.26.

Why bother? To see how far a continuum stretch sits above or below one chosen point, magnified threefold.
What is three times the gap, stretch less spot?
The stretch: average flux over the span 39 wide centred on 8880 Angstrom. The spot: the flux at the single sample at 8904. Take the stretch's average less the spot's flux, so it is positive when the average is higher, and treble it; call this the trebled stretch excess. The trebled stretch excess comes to -1.4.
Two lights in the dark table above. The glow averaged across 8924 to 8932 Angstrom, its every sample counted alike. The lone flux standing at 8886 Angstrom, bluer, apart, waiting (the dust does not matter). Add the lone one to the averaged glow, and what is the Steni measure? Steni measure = 5.8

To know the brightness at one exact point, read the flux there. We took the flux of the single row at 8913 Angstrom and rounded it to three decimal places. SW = 3.033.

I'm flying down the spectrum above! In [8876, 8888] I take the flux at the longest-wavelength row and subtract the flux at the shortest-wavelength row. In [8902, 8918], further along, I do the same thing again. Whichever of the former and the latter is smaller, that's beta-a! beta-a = -0.76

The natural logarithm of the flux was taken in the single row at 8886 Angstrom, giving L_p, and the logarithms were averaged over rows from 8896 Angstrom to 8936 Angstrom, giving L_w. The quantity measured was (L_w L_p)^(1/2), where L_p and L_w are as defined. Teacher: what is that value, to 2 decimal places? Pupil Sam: 1.07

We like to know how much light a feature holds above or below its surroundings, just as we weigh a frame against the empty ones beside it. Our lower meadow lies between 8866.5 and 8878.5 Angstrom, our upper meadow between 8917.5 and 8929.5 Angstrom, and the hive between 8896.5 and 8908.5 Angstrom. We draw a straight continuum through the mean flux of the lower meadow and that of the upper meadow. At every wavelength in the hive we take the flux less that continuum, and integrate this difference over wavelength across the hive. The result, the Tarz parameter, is 4.6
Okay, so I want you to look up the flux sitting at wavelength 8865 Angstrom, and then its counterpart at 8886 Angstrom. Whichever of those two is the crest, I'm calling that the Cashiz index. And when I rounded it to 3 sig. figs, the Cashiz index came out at 3.32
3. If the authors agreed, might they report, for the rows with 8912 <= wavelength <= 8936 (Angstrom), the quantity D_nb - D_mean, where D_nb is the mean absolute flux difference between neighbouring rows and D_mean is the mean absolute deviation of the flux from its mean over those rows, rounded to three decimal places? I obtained 0.126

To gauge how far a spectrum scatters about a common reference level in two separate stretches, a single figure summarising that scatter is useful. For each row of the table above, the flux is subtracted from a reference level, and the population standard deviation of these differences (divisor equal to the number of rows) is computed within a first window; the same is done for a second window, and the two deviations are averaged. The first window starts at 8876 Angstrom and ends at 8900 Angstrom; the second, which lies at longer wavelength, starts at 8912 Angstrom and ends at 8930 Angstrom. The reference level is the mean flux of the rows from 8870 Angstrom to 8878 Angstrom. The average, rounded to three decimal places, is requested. 0.287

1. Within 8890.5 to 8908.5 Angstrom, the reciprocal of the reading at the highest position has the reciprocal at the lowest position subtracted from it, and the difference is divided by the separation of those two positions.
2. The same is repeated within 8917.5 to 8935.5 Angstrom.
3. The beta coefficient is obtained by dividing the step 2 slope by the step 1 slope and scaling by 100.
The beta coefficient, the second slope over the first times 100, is -75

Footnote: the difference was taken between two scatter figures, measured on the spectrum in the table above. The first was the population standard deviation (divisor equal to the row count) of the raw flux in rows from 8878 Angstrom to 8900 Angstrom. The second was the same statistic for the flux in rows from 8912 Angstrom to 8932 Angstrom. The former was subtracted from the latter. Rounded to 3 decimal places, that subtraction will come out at -0.065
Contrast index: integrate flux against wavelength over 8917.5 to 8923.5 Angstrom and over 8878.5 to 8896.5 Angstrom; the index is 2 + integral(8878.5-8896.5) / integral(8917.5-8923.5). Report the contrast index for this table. 5.6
